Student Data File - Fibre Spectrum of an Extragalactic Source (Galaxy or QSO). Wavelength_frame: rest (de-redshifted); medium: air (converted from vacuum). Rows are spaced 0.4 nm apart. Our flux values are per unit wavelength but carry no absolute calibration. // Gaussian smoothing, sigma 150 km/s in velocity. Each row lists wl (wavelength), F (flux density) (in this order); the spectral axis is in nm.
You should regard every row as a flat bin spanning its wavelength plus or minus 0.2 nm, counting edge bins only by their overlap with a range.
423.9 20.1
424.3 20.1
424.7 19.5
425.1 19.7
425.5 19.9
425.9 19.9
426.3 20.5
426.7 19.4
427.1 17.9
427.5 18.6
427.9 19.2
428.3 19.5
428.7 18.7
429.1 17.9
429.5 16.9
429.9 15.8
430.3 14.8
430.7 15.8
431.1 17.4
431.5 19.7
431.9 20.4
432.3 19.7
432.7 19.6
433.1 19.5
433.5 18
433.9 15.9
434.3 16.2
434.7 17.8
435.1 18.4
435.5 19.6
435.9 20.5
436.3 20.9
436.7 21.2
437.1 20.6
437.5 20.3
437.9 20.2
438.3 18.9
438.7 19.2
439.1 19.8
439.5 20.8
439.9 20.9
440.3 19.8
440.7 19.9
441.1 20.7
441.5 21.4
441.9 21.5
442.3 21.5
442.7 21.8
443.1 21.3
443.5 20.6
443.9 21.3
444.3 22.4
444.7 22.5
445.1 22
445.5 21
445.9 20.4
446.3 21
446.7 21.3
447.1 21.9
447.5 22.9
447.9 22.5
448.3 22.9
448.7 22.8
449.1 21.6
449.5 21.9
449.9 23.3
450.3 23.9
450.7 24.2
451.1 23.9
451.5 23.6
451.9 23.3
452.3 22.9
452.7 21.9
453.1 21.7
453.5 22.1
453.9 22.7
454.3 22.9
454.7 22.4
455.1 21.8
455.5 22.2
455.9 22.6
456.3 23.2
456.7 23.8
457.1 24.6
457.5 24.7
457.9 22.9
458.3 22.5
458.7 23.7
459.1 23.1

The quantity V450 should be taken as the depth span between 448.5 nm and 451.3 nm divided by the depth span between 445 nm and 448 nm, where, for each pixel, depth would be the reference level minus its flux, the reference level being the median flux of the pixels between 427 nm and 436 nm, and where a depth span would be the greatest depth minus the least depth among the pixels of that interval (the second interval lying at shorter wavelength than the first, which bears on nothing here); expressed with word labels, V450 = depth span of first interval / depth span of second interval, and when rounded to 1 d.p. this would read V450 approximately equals 1.0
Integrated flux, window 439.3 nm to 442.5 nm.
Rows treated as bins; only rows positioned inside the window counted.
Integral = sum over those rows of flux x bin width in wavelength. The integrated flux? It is 67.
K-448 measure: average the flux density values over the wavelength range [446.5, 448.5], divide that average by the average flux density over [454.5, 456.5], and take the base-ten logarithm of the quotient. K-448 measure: -0.003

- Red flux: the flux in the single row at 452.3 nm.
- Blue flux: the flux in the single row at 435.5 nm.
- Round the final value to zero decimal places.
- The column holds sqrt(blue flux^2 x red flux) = 94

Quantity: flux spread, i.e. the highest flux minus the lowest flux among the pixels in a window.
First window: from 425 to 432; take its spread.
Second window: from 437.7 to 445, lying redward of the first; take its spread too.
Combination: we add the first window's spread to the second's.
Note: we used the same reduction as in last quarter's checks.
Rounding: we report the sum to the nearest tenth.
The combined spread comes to 9.3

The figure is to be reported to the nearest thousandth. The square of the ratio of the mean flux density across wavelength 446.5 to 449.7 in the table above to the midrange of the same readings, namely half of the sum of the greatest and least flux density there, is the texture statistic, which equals 1.011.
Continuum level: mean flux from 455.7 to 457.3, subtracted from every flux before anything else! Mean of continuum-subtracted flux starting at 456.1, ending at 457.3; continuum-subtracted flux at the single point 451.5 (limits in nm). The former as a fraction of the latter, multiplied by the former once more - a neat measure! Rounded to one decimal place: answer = 2.0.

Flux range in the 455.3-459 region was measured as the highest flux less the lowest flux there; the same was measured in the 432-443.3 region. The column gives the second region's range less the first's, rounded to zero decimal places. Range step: 3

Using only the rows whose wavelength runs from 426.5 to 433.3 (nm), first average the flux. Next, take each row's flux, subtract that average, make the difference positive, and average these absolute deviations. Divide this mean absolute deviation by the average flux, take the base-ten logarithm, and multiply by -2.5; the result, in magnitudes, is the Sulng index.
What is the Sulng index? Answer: 2.83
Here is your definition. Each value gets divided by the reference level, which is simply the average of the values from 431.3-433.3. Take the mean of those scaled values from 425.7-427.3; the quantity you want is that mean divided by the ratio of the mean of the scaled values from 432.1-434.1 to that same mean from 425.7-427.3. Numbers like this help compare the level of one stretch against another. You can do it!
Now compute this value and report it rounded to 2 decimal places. 1.03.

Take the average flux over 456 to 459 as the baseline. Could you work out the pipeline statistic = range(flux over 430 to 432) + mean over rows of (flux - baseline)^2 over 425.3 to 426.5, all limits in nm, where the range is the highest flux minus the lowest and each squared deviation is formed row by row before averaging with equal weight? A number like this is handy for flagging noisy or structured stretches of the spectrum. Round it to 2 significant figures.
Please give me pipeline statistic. 18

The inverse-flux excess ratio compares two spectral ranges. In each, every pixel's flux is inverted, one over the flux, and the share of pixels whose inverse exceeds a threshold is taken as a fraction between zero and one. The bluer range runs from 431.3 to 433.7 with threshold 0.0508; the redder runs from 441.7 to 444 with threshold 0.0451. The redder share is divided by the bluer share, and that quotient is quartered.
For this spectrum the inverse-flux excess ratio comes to 0.50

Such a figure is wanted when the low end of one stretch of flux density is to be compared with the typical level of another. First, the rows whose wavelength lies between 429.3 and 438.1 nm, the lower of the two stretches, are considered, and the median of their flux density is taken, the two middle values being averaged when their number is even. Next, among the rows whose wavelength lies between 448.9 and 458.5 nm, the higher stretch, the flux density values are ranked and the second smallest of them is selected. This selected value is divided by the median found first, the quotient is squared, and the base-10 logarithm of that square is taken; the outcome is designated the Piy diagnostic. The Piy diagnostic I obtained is 0.091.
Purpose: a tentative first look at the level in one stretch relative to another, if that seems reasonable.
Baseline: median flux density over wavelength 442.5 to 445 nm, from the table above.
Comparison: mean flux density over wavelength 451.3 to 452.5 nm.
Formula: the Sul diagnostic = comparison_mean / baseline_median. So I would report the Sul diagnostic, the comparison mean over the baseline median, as 1.08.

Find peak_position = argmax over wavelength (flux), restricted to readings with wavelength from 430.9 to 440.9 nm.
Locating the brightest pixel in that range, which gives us 436.7 nm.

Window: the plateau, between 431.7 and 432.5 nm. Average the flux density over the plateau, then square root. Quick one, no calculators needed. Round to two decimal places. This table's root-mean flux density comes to 4.48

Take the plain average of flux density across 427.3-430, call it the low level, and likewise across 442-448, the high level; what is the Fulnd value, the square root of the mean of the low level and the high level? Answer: 4.46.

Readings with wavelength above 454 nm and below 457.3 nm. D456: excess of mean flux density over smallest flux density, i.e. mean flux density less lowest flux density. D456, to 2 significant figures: 1.1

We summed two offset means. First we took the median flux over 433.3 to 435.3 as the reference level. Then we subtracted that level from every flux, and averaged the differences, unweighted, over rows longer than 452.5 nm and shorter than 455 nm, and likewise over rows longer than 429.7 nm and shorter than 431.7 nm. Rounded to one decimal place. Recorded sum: 3.4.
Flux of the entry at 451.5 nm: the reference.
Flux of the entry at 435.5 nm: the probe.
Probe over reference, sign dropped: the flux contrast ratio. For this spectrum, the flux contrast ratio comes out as 0.83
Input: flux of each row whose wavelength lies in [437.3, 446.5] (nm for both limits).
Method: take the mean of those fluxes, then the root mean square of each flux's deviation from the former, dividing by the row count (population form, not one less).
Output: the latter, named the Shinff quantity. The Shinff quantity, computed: 0.9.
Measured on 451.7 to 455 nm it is 0.5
